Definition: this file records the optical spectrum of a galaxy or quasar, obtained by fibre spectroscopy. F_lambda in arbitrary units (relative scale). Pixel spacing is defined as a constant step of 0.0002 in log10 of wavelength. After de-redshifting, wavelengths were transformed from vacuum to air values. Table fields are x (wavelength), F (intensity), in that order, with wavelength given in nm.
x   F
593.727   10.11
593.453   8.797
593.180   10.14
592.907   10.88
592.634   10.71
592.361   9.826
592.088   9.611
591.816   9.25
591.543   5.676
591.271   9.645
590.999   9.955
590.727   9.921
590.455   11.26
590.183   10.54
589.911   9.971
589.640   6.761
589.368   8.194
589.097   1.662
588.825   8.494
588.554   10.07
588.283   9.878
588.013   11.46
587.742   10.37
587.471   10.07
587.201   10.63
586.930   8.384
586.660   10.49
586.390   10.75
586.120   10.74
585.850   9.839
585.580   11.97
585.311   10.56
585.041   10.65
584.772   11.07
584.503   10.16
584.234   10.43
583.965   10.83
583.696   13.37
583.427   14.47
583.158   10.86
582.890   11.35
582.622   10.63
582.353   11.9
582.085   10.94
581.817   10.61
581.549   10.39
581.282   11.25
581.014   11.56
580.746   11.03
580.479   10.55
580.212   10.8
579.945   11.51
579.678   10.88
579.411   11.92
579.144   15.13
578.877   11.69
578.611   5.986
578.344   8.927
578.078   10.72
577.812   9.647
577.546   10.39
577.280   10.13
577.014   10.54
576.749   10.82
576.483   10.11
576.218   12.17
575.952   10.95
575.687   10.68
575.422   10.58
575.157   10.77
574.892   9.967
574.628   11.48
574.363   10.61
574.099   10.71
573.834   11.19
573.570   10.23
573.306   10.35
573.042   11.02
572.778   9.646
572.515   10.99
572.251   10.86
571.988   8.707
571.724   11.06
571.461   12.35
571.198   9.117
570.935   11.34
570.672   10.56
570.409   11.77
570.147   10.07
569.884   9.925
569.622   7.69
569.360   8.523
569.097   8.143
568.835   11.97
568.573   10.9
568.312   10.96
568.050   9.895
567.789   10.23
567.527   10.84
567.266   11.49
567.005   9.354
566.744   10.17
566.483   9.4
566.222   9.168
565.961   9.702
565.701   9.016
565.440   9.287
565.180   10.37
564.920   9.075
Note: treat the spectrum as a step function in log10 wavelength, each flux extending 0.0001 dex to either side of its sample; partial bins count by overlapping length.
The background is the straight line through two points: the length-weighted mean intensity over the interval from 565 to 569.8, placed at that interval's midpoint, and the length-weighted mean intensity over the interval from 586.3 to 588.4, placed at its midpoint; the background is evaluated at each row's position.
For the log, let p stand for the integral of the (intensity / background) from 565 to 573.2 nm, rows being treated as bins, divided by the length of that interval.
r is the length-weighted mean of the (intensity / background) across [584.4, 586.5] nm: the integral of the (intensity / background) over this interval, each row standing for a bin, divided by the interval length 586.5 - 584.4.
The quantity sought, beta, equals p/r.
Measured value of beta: 0.98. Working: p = 1.03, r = 1.05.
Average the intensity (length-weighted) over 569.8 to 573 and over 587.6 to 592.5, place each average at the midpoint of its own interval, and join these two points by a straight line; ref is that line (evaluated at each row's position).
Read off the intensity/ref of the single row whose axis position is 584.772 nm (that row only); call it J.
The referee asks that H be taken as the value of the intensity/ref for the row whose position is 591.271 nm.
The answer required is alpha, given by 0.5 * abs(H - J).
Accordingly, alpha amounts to 0.045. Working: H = 1.08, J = 1.17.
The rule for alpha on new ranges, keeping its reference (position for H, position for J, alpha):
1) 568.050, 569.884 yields 0.008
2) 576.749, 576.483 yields 0.036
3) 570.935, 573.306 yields 0.038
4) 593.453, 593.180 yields 0.075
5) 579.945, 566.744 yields 0.119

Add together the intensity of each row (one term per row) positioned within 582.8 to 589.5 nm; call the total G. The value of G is 257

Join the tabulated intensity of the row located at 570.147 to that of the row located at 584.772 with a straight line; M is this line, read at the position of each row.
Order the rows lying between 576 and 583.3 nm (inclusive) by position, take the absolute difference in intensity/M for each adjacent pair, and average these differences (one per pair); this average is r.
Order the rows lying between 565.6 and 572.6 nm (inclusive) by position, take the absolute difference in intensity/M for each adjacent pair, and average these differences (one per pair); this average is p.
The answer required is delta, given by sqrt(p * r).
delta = 0.117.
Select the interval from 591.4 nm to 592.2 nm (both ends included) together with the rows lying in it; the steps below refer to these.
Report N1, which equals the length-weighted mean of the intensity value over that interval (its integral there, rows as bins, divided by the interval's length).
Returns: 8.2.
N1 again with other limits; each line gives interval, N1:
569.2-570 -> 8.7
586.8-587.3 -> 9.4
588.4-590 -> 7.5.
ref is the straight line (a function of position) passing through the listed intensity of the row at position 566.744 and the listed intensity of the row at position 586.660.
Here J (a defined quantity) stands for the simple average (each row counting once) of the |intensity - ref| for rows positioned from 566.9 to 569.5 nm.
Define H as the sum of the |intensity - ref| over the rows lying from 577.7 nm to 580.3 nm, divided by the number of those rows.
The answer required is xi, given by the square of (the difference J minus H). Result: 0.41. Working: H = 1.7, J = 1.01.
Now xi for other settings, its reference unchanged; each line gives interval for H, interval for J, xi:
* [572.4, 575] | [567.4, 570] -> 0.29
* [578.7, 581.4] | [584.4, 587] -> 0.43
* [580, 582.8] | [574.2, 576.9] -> 0.00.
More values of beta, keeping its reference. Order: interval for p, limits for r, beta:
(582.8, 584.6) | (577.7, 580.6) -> 1.08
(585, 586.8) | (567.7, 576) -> 1.00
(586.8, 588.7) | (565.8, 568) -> 0.97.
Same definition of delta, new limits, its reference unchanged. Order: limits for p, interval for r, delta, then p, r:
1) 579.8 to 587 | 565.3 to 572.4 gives 0.099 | 0.082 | 0.121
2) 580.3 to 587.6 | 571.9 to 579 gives 0.095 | 0.088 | 0.104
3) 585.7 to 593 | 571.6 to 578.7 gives 0.113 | 0.138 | 0.092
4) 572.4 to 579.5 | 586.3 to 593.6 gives 0.130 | 0.119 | 0.142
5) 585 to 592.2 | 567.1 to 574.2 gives 0.132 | 0.147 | 0.119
